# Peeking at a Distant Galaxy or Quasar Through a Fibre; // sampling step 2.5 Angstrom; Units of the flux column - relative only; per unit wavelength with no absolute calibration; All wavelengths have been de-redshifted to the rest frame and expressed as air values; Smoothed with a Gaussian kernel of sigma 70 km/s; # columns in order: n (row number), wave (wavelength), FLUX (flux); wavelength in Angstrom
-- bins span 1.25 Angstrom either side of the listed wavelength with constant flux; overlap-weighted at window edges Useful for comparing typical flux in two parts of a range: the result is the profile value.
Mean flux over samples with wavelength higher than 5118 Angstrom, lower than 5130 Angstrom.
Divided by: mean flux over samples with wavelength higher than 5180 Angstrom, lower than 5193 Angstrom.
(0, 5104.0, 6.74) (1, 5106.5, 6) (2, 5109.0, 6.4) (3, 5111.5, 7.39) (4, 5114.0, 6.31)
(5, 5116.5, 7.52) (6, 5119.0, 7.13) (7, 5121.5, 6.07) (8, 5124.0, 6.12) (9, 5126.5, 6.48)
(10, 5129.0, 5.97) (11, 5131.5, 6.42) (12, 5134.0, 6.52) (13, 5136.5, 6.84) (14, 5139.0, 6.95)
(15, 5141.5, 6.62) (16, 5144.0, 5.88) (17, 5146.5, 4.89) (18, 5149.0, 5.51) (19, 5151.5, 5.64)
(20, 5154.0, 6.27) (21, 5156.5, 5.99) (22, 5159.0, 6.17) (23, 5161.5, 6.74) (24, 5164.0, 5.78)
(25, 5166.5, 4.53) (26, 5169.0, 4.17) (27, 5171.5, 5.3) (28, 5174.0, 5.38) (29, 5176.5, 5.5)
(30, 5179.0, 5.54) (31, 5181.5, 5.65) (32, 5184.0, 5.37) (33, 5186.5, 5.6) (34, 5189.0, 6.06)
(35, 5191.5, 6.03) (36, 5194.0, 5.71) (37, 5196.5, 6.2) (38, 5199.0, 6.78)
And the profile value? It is 1.11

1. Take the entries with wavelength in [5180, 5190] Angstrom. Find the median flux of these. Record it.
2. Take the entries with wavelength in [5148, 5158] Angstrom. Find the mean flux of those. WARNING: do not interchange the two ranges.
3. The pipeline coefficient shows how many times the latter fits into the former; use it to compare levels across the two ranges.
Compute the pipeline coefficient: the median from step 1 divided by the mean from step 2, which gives 0.96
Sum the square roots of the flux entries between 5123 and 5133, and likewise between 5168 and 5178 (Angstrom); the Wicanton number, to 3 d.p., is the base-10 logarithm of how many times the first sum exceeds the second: 0.045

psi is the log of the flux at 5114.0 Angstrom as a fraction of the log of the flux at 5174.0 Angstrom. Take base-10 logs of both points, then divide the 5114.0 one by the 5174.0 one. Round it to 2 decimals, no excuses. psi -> 1.09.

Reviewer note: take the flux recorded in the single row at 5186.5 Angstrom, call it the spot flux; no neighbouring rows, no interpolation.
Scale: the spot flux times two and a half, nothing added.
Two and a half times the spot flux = 14.0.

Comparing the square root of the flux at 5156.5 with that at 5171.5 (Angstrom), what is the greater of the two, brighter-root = 2.45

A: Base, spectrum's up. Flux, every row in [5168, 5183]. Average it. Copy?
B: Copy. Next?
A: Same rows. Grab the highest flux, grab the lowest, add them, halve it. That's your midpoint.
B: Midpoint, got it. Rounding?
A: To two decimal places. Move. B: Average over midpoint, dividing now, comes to 1.07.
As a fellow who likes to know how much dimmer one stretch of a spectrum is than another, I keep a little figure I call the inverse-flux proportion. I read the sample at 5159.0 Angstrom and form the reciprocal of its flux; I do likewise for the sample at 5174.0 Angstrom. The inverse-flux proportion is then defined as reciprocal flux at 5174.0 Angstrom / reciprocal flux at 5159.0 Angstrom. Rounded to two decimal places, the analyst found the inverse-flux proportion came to 1.15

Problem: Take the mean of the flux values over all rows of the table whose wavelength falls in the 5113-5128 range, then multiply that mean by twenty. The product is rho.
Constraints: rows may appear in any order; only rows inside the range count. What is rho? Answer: 132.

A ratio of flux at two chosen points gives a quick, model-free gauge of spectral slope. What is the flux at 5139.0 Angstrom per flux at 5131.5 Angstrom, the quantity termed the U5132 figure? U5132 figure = 1.08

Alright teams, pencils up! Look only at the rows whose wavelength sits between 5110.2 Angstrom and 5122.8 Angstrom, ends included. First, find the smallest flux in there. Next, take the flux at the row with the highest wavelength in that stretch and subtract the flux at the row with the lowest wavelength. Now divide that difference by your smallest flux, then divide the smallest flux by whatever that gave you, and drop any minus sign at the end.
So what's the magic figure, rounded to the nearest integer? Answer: 28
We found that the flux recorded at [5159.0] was 6.17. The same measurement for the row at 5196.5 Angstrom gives 6.2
